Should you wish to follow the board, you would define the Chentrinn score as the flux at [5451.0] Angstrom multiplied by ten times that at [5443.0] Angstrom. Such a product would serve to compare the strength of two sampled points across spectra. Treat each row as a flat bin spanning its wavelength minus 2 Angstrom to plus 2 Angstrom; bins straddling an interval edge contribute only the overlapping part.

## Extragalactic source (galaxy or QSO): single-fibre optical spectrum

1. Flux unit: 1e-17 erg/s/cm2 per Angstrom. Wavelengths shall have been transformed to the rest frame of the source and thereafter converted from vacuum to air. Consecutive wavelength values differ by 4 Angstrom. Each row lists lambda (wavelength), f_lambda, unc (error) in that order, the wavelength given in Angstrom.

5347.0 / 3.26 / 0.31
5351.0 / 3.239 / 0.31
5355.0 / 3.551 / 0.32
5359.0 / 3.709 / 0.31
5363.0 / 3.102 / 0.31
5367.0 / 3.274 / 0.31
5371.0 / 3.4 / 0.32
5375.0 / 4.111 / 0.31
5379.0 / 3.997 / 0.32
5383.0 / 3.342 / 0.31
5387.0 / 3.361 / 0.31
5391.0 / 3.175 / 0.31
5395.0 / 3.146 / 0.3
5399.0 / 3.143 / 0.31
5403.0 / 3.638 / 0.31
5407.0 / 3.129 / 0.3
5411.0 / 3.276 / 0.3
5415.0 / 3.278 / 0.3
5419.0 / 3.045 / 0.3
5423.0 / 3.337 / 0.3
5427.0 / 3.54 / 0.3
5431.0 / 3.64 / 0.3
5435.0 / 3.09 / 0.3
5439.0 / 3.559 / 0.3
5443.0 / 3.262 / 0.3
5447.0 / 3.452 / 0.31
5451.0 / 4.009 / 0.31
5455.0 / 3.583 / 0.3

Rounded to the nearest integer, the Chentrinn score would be 131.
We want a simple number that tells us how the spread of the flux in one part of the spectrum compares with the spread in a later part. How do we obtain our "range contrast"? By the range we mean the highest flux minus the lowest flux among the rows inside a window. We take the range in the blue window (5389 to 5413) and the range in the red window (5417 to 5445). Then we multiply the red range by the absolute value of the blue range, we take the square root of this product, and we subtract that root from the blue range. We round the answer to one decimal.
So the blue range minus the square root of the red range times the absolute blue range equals 0.0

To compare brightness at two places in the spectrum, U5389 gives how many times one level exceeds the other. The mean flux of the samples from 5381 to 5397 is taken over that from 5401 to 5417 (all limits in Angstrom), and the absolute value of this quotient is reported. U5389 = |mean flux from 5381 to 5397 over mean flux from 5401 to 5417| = 0.978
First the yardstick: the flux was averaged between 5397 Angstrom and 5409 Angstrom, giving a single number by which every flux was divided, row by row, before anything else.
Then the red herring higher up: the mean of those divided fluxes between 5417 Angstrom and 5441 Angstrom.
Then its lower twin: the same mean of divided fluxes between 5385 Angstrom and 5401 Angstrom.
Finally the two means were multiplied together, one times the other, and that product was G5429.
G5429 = 0.99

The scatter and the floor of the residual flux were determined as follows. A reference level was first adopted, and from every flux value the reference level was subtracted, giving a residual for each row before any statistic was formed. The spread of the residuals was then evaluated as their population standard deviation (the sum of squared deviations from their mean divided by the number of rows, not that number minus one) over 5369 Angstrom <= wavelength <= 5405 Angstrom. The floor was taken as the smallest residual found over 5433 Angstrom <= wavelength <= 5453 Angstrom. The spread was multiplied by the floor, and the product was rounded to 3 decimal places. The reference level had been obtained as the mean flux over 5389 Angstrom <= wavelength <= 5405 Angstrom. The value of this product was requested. -0.063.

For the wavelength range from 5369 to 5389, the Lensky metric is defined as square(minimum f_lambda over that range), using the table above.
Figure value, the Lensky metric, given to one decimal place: 11.2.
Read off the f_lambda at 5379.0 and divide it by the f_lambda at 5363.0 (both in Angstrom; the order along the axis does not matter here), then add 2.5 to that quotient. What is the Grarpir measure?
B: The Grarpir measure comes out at 3.79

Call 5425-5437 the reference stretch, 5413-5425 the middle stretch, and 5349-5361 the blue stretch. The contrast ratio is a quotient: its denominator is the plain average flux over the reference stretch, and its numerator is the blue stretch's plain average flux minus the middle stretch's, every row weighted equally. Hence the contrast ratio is 0.082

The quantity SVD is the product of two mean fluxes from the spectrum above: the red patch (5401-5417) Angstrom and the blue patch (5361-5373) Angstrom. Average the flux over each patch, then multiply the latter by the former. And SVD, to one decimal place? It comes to 10.9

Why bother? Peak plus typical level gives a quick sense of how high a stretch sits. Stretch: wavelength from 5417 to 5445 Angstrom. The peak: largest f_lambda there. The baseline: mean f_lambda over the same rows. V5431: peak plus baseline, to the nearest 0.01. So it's 6.99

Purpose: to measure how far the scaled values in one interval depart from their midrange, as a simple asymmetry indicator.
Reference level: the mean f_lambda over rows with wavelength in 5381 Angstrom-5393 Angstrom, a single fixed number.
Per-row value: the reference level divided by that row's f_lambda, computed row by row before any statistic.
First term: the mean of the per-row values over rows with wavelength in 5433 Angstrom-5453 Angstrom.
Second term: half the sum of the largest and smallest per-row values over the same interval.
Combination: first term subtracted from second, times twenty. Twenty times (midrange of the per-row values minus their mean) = -0.2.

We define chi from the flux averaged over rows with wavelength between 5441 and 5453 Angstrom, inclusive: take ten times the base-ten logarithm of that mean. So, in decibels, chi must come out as 5.53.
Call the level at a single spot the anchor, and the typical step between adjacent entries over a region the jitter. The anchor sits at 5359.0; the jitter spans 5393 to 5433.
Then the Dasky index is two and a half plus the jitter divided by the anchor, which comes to 2.56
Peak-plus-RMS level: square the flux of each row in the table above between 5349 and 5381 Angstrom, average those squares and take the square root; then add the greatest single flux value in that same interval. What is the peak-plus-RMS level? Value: 7.68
